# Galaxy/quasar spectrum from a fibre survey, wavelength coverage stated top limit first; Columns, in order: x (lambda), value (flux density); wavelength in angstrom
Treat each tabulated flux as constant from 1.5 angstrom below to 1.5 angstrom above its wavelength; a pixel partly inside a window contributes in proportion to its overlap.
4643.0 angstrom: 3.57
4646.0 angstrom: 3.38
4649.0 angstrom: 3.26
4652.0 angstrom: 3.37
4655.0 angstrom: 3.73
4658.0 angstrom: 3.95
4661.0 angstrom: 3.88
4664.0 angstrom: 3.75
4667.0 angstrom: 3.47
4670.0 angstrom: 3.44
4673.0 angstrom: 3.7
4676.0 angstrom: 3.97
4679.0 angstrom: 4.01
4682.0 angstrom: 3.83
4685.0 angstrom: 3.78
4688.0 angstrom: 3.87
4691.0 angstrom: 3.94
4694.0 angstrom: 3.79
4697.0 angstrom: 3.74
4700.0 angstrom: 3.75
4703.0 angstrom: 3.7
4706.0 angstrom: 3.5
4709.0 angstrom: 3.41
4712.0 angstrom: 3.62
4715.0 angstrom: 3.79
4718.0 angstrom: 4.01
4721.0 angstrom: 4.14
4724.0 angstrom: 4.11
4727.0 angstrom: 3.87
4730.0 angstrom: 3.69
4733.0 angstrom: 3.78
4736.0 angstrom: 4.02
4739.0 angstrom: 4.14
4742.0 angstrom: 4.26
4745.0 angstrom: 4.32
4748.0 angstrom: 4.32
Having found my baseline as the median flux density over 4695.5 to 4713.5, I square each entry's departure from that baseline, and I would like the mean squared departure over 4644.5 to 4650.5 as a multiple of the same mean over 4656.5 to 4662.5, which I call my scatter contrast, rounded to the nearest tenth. 1.8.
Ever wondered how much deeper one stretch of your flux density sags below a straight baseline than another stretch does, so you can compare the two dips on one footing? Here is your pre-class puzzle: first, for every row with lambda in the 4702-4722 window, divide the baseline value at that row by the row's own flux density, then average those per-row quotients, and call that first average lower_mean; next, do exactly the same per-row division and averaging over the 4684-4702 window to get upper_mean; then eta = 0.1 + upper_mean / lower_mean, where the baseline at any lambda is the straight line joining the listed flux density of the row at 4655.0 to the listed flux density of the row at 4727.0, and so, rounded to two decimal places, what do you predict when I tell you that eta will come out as 1.07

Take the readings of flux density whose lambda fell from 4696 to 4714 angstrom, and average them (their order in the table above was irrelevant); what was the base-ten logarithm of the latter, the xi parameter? 0.559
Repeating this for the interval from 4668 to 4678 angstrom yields 0.569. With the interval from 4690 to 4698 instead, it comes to 0.582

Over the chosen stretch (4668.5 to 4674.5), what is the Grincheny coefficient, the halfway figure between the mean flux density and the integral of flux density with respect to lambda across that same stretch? 12.5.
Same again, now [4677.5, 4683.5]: 13.7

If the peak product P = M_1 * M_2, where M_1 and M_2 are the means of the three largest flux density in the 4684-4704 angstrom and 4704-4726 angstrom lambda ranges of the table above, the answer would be 15.8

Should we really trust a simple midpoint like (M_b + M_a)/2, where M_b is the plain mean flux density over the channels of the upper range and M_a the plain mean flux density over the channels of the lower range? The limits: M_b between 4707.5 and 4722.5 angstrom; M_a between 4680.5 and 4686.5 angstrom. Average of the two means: 3.80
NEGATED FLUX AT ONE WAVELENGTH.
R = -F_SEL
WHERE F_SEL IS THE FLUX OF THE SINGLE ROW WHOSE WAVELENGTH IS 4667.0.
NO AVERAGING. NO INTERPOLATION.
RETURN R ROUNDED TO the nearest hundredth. -3.47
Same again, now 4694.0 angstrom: -3.79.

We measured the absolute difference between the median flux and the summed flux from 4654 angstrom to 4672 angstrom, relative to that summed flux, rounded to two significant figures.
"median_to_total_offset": 0.83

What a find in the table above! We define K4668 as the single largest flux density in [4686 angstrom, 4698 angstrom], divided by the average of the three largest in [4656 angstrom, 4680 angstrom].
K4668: 0.99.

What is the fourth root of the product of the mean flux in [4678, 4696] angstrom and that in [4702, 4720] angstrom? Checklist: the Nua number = 1.94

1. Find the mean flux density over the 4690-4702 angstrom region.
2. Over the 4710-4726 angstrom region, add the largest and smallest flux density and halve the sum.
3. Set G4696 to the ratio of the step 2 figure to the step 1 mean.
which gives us 1.02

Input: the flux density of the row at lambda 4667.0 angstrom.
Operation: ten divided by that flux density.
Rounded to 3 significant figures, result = 2.88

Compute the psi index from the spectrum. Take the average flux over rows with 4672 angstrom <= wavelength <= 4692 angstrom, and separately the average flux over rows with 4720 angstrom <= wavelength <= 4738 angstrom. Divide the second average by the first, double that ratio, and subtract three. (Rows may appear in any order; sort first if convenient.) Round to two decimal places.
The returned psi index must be -0.97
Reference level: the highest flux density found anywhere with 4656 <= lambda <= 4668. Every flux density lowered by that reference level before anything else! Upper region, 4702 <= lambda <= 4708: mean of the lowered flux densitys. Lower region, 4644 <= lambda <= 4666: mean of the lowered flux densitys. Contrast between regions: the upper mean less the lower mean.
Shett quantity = 0.0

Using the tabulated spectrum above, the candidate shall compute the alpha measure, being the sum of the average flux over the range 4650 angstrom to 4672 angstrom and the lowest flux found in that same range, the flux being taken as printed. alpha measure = 7.0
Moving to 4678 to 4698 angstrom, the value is 7.6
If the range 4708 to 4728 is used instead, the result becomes 7.3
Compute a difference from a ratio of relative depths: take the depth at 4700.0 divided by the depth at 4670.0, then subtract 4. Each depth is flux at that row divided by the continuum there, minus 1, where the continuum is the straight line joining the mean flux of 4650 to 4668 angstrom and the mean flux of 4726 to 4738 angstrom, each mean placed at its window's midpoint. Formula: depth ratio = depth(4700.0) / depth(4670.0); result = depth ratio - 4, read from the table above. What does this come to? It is -3.9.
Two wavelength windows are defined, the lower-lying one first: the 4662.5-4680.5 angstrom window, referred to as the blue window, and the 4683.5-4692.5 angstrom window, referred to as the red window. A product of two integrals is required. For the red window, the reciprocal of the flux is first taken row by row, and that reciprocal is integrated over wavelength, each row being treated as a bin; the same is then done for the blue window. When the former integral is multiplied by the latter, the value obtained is 11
